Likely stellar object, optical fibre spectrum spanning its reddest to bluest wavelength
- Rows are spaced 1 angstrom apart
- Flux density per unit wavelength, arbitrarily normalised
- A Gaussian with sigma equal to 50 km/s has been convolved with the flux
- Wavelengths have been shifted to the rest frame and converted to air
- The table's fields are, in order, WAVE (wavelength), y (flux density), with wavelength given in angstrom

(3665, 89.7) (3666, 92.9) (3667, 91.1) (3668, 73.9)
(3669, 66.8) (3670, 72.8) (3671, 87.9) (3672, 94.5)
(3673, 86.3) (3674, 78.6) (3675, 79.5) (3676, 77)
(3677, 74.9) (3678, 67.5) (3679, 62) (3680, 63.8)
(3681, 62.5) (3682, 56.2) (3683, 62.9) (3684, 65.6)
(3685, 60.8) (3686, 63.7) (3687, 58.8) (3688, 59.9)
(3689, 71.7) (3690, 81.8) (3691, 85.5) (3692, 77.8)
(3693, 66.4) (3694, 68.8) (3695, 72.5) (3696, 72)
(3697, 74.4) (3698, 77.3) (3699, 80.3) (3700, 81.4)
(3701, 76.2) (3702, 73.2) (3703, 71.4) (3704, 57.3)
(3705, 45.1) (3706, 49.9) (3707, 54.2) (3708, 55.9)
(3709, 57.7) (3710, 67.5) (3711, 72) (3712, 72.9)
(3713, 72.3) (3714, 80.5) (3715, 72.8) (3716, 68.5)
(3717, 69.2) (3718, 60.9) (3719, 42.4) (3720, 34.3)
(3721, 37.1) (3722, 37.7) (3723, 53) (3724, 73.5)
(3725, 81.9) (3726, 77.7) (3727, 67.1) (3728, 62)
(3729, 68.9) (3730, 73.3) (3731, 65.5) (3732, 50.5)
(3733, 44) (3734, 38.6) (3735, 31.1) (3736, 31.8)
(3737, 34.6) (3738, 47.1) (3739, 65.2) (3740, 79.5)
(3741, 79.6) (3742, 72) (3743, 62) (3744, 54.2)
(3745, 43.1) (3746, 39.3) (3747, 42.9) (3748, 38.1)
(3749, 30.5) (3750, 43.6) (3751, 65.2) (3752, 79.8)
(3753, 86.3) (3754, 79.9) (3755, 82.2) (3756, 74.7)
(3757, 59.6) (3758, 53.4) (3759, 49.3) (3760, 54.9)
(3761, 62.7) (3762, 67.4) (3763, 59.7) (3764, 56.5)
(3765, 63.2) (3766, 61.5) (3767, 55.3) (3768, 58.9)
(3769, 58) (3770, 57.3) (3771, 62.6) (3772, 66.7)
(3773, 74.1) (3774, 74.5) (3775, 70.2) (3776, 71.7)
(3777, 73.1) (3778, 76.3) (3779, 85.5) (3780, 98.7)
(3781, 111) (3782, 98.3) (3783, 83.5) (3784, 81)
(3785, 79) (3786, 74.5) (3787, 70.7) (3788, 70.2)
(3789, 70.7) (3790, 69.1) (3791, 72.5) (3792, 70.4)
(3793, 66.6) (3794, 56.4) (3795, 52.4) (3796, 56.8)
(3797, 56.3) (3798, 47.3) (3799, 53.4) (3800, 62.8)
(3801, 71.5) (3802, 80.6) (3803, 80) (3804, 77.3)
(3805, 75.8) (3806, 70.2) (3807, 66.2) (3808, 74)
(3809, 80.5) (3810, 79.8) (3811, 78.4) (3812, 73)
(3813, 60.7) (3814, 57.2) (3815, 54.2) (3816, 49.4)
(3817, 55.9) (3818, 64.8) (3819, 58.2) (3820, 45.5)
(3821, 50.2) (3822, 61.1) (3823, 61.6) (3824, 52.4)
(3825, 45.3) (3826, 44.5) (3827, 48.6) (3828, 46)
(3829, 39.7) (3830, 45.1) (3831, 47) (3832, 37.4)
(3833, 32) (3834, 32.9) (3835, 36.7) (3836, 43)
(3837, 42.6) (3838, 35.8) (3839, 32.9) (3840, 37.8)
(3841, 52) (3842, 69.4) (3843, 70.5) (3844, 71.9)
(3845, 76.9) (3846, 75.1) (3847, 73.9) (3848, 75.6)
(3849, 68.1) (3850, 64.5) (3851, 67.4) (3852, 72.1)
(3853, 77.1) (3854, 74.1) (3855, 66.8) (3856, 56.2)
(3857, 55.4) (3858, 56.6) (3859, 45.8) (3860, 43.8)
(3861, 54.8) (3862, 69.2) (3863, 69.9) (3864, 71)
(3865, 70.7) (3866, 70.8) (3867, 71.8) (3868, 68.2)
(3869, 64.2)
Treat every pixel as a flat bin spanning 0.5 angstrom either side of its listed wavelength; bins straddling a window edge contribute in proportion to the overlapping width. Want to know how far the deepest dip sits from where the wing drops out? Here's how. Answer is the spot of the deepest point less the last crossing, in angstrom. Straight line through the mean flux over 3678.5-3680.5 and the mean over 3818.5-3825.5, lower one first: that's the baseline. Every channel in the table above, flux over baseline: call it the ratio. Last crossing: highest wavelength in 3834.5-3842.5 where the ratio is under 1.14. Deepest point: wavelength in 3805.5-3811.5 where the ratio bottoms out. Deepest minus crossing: -34 angstrom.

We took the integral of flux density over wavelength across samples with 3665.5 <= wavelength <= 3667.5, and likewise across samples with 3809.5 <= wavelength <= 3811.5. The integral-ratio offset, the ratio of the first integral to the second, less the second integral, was -157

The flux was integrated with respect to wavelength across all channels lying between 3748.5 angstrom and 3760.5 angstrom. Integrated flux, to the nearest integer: 759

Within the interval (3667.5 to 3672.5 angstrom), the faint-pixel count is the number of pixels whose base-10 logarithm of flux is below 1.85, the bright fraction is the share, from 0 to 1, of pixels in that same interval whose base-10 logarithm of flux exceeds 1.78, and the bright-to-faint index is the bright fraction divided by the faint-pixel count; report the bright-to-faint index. 1.00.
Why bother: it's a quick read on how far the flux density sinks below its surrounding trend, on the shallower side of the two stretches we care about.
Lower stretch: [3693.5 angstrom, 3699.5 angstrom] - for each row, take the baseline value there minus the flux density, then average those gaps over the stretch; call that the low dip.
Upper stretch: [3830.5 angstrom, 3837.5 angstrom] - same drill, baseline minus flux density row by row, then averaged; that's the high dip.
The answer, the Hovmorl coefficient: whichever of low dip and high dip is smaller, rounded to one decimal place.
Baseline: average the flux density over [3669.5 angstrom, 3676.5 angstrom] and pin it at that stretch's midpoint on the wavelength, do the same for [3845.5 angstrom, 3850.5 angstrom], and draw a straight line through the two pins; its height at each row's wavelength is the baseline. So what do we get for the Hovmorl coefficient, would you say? 6.7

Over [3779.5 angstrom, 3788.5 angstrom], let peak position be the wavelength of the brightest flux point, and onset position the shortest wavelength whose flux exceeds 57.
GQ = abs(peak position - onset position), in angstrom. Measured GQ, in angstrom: 1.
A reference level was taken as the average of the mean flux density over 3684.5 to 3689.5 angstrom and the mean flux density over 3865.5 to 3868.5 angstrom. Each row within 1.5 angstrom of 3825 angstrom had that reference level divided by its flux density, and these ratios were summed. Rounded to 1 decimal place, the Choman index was 4.2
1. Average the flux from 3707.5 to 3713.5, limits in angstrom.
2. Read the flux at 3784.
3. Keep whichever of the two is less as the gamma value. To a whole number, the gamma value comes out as 66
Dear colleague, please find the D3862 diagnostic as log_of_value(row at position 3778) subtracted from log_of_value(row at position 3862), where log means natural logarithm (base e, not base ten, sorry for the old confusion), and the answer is -0.10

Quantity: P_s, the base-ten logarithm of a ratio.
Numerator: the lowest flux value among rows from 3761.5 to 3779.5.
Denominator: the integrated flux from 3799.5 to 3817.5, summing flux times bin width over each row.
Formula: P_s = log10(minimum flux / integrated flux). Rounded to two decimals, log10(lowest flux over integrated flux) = -1.35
